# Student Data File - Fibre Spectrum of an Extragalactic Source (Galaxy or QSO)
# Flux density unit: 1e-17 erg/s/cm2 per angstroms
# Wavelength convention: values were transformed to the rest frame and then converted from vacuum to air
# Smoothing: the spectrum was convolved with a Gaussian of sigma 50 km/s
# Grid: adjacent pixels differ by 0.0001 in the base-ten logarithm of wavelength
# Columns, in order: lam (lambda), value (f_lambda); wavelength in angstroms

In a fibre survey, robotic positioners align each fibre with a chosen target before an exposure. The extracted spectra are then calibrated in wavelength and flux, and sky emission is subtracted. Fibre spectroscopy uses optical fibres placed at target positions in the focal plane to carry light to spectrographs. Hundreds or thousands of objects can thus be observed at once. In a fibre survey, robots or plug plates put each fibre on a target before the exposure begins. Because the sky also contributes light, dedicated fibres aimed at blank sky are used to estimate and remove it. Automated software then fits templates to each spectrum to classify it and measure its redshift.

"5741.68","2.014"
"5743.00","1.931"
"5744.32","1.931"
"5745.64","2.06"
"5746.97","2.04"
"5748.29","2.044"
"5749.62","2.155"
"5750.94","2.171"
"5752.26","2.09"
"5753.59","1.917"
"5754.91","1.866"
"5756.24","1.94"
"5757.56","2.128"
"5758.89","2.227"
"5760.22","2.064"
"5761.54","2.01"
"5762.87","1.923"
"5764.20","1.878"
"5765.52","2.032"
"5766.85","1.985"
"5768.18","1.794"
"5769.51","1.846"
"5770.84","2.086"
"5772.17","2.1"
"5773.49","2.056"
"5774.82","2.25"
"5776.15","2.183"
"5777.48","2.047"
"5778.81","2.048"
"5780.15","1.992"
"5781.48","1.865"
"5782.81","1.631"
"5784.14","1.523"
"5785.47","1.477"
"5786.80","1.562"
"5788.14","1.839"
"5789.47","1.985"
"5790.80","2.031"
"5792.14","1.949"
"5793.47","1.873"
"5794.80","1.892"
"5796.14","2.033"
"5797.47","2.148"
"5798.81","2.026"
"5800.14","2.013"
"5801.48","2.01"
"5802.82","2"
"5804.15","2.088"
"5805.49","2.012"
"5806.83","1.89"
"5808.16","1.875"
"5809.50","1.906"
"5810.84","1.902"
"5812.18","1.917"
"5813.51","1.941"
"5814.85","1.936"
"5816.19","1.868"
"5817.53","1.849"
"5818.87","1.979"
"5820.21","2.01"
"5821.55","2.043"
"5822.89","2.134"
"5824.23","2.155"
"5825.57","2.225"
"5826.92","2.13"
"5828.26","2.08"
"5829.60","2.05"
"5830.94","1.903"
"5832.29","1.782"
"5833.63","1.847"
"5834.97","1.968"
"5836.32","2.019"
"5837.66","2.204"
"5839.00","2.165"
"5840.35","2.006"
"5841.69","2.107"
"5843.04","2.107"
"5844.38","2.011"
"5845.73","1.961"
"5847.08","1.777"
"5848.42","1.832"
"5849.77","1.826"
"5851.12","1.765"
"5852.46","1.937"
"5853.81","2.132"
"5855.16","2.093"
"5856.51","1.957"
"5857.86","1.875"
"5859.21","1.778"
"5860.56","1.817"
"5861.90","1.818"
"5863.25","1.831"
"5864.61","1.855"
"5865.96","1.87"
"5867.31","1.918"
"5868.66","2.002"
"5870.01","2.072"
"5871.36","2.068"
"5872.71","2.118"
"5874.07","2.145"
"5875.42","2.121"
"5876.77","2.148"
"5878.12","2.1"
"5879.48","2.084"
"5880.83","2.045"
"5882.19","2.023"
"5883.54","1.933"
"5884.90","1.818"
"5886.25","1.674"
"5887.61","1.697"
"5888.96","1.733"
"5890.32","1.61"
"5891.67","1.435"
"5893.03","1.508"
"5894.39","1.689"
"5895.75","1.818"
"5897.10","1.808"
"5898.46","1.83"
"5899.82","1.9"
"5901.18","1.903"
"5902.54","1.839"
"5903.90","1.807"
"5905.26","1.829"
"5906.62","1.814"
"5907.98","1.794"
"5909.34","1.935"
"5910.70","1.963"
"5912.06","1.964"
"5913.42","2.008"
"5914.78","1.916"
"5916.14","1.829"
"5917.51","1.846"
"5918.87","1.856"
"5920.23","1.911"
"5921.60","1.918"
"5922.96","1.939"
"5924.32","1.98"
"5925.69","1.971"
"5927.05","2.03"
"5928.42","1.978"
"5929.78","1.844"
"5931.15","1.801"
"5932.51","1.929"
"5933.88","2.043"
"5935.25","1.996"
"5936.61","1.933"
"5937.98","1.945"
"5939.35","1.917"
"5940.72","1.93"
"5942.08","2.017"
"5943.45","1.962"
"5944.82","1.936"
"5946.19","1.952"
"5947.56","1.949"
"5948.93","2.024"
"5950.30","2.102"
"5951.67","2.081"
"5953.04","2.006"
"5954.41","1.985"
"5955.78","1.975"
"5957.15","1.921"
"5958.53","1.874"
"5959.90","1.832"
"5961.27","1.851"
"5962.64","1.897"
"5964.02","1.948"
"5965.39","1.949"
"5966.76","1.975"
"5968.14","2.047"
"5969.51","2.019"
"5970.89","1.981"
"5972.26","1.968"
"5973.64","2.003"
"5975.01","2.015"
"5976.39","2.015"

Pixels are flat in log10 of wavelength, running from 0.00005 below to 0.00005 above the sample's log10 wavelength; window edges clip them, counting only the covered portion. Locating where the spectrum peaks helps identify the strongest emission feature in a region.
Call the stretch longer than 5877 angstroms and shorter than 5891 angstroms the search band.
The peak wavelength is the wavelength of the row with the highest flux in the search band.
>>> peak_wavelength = 5878.12 angstroms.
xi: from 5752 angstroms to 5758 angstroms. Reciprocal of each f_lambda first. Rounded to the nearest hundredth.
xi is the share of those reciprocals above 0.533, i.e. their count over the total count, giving 0.20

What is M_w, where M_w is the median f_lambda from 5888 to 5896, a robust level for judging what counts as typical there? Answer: 1.65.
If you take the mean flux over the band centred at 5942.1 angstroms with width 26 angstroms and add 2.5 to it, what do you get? 4.47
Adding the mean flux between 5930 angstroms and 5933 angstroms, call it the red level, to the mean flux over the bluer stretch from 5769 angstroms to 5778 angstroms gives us 3.95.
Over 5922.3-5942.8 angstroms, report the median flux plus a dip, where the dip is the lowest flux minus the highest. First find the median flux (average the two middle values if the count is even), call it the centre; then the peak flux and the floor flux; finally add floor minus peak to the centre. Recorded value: 1.70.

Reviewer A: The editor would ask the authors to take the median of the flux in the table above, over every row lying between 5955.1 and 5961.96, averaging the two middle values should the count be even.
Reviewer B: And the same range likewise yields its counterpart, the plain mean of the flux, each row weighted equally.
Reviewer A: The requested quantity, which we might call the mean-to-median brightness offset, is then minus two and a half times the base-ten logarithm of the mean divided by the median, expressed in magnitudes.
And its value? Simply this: -0.010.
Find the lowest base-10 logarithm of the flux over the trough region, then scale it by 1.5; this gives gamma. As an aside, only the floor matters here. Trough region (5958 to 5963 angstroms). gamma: 0.394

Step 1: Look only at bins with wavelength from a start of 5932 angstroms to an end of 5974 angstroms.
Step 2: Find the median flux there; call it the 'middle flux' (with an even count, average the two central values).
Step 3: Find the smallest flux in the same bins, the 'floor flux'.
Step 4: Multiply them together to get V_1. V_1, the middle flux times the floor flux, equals 3.59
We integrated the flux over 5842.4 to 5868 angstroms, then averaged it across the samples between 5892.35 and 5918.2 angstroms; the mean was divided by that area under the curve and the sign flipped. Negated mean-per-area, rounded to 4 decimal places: -0.0378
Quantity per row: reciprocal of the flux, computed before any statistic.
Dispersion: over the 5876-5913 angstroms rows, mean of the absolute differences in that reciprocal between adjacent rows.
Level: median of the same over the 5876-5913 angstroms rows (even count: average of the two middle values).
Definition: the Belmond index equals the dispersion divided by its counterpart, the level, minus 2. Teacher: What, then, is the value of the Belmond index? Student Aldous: -1.96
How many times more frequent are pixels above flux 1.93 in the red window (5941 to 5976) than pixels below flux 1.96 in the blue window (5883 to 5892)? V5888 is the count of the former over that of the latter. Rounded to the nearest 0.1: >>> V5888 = 2.9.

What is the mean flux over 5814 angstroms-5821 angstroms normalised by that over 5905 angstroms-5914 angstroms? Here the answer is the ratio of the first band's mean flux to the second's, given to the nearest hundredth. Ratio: 1.01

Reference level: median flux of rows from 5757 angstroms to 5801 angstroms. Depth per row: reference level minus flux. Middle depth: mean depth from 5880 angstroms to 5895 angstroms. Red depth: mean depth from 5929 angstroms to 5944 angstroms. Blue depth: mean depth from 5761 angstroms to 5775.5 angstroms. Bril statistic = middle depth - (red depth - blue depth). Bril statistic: 0.21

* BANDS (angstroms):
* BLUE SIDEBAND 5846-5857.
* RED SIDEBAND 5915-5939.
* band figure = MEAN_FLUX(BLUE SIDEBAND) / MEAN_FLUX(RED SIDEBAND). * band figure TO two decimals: 0.99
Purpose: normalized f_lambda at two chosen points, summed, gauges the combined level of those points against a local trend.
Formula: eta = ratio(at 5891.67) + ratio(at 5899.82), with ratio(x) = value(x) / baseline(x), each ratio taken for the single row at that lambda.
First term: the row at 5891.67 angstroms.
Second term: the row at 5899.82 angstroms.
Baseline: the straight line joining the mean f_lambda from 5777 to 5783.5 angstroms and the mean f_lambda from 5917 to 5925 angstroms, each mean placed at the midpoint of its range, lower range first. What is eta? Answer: 1.75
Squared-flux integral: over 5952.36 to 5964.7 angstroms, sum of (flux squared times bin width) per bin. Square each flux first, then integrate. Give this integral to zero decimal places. 46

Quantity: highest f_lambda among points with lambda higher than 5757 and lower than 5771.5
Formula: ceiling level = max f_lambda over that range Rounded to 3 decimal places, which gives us 2.227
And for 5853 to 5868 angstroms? 2.132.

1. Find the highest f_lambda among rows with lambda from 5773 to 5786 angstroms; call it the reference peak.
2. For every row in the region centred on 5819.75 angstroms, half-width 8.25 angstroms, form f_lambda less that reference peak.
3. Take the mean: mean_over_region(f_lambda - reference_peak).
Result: -0.23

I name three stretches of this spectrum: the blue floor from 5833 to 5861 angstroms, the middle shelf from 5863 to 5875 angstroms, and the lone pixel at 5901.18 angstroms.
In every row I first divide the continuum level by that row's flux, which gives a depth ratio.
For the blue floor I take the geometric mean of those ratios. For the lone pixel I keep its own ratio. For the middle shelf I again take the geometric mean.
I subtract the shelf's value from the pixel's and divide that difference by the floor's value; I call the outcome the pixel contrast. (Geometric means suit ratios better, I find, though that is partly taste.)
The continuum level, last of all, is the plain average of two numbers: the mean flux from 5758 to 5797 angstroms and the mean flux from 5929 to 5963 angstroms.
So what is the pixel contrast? 0.04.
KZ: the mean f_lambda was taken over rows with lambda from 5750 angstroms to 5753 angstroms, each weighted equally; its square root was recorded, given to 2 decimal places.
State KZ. 1.46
